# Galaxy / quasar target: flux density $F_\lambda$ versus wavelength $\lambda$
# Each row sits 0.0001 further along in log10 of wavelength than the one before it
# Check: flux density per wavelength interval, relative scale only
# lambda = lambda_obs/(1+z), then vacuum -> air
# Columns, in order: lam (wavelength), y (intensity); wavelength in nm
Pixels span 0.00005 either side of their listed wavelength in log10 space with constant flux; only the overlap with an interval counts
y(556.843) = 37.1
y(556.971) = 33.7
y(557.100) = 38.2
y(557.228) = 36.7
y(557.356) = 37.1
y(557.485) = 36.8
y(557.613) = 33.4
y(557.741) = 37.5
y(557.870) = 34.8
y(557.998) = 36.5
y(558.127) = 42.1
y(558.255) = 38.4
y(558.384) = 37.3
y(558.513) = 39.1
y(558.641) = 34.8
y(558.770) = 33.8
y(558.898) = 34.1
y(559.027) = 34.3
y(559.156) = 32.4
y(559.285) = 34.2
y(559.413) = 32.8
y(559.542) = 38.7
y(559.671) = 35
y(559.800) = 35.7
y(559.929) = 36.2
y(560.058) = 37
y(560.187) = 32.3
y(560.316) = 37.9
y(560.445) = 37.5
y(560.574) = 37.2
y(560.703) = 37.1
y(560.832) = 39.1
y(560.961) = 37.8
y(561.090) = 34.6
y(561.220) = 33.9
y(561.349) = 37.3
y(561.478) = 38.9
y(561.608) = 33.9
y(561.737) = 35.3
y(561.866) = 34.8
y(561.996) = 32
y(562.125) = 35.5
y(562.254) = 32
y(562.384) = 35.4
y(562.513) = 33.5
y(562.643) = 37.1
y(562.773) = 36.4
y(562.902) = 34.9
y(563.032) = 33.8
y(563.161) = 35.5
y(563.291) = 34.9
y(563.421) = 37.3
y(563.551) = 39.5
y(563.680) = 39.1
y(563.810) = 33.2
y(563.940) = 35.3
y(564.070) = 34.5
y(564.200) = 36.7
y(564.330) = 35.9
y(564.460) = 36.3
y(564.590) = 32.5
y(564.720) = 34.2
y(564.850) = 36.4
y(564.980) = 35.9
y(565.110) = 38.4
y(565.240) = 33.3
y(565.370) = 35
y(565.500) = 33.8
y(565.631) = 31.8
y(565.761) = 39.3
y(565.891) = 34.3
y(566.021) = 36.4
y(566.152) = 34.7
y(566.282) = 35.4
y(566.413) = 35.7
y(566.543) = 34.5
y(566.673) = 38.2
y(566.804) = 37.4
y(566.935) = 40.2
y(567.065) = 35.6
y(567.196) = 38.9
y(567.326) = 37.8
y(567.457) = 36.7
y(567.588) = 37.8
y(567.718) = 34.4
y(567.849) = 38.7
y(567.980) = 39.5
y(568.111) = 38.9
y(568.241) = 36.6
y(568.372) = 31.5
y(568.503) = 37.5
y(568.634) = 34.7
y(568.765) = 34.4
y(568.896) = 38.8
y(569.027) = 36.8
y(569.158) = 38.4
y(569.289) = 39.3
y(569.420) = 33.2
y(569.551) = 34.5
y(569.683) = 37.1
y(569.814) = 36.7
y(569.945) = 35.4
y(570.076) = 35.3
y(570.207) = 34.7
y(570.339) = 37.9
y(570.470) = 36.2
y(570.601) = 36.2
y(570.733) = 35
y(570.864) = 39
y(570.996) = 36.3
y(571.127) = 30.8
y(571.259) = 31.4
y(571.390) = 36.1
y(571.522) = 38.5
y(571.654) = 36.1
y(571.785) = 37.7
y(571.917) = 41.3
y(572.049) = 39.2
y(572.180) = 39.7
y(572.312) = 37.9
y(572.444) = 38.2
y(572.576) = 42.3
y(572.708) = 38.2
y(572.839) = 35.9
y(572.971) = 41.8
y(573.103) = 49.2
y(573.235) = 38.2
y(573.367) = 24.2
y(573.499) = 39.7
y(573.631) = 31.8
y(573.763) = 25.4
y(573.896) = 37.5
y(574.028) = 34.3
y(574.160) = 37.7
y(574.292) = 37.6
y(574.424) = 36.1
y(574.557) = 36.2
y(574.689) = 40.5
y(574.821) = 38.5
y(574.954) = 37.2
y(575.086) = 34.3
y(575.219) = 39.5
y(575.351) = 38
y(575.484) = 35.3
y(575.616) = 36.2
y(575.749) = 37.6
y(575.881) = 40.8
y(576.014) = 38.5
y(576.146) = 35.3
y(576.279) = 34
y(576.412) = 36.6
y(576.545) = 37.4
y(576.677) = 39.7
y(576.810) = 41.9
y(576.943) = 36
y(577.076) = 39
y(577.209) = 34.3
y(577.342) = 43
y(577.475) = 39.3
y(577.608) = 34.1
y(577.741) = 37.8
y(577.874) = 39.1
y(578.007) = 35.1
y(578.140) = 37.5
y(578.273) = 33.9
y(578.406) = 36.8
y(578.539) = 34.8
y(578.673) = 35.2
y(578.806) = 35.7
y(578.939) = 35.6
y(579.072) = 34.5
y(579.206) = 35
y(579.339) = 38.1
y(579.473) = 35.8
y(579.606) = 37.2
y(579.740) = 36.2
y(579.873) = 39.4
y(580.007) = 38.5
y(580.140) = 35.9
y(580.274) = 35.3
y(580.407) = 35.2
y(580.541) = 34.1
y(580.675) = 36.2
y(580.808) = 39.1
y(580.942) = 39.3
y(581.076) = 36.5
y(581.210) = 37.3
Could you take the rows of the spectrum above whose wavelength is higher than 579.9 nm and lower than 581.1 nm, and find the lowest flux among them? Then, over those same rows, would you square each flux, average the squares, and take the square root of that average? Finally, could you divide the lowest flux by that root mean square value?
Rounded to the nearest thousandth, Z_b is 0.929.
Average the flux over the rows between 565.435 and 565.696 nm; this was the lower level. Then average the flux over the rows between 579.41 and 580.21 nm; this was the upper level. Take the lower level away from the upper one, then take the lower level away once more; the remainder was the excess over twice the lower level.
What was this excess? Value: -28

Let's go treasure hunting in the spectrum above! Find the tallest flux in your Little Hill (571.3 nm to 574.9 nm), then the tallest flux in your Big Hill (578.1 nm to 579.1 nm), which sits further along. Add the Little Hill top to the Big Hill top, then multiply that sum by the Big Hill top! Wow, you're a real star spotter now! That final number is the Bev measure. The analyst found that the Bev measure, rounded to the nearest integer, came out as 3251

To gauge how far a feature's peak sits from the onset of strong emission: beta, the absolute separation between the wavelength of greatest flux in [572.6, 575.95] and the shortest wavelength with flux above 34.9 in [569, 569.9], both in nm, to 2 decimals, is 4.08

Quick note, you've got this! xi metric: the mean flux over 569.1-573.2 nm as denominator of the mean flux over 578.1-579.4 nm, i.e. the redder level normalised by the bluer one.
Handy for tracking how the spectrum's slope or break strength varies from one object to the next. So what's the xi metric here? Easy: 0.95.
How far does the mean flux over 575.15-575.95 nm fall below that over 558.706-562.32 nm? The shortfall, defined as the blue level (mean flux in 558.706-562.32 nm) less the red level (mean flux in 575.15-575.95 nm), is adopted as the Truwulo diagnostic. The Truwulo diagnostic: -2.5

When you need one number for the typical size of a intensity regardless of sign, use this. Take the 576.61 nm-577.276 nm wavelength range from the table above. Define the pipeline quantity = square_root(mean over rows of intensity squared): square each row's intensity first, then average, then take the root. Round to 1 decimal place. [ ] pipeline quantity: 38.3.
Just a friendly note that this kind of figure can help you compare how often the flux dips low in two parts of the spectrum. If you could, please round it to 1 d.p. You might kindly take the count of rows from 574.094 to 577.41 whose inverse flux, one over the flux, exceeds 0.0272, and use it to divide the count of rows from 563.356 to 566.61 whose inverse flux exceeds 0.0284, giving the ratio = 1.1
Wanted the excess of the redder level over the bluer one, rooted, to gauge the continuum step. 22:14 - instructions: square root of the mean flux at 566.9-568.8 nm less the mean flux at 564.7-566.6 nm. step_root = 1.3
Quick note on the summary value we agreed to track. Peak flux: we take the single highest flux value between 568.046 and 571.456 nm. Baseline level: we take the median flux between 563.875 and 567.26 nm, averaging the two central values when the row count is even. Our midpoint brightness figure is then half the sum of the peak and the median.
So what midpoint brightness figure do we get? 37.5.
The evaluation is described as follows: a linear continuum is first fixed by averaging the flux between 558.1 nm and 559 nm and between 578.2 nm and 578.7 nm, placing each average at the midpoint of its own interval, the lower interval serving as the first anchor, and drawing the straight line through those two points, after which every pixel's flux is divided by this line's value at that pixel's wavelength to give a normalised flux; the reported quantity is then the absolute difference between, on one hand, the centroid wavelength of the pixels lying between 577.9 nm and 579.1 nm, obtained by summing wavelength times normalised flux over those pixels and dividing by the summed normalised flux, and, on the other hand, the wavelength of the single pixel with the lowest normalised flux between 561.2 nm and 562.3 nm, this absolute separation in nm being 16.54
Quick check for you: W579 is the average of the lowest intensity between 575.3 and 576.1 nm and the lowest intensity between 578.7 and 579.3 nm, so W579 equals 34.9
